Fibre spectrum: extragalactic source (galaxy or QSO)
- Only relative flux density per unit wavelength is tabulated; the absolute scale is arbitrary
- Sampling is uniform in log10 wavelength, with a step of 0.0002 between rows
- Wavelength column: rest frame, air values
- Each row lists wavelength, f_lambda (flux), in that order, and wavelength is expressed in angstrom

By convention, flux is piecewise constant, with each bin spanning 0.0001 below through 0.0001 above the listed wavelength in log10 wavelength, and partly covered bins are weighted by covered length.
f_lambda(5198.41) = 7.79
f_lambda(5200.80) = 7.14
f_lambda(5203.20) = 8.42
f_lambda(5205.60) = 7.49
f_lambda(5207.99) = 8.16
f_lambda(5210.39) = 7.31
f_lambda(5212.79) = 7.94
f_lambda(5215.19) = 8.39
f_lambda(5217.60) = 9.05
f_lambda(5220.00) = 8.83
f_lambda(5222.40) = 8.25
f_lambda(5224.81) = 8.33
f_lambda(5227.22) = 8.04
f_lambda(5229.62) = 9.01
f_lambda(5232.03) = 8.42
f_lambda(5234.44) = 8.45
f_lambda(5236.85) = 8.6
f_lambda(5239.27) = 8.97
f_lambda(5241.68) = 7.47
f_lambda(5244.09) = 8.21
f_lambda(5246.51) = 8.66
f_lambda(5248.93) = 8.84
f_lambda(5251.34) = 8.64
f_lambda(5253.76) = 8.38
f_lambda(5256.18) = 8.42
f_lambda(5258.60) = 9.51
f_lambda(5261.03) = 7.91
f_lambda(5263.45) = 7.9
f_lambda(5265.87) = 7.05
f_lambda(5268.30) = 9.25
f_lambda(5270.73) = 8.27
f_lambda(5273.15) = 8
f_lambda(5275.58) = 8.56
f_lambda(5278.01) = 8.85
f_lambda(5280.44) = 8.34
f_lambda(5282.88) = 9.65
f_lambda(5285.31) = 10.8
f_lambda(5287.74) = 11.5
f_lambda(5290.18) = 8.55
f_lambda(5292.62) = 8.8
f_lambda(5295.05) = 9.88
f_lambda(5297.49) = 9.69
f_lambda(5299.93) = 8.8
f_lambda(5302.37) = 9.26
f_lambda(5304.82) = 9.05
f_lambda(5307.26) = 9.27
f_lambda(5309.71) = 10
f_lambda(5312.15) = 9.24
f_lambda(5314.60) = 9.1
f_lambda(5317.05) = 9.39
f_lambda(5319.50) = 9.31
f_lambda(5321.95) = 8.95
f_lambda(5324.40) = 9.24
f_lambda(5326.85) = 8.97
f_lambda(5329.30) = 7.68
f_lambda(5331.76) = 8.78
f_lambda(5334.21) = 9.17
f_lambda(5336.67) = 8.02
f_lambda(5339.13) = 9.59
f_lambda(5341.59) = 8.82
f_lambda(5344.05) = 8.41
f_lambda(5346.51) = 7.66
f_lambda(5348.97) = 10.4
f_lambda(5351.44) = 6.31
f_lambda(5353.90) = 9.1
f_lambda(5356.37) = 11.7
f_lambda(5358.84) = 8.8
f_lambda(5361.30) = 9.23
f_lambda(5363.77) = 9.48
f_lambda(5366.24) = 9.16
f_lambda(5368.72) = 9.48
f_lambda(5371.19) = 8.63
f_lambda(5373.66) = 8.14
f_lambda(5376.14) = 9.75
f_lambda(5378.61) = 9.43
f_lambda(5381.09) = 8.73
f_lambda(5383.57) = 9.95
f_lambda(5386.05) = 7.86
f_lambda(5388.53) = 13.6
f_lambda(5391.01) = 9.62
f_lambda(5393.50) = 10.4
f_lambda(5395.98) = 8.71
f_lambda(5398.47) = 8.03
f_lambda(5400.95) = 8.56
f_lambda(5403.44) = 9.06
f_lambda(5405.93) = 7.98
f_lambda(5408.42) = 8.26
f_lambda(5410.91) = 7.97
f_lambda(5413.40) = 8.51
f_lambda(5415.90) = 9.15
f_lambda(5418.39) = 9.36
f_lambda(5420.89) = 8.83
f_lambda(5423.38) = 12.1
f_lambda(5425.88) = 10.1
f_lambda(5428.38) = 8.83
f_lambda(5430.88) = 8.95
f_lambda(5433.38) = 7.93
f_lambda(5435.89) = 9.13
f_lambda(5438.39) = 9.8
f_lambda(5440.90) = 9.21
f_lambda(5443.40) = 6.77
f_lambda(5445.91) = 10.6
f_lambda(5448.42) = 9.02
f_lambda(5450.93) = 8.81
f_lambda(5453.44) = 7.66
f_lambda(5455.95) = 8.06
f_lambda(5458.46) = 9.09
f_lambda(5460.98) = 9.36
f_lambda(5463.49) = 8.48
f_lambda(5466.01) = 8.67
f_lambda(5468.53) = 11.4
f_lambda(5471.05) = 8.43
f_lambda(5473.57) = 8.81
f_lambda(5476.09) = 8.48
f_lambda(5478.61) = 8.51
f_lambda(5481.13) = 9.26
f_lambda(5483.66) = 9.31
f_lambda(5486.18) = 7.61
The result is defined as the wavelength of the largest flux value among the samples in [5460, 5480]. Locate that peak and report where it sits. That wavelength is 5468.53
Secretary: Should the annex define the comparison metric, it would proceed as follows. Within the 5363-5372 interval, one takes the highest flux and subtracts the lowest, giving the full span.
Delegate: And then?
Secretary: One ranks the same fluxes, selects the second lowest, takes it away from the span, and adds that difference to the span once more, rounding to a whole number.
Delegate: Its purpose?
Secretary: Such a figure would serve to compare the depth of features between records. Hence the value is -7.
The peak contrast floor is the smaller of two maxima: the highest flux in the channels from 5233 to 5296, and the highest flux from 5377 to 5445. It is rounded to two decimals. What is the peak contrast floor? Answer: 11.50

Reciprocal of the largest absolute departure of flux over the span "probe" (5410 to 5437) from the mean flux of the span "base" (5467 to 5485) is 0.34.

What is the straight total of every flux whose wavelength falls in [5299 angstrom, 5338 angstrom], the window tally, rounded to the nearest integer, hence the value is 144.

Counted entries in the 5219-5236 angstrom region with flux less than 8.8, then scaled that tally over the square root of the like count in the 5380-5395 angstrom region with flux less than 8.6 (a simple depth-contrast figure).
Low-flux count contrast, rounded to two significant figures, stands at 5.0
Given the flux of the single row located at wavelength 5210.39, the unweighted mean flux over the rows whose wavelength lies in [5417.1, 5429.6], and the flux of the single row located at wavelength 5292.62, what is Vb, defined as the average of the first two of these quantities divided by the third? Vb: 0.97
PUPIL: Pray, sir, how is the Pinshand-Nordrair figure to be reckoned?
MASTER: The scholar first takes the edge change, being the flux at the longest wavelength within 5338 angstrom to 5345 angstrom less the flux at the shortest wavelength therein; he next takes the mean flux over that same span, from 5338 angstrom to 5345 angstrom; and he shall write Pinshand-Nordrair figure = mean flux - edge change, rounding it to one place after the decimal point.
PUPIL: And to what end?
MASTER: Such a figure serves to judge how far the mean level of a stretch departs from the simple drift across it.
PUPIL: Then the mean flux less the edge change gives 10.1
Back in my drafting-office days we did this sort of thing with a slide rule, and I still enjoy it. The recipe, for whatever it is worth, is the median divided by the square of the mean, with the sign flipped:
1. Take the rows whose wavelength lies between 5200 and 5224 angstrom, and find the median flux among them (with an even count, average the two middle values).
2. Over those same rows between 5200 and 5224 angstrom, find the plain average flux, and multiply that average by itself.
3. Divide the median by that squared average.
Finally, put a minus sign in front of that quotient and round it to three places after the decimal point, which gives -0.125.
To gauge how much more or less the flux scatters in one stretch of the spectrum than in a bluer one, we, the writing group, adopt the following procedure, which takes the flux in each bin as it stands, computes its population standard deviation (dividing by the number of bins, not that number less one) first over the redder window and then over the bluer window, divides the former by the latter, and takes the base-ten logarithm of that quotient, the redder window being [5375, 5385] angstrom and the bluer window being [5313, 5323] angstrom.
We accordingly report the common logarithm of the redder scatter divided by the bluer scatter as 0.4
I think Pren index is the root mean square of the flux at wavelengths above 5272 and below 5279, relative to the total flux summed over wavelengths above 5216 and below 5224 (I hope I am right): 0.32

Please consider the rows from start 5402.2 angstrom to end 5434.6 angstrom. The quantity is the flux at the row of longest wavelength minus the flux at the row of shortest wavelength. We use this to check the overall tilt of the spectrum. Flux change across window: -1.1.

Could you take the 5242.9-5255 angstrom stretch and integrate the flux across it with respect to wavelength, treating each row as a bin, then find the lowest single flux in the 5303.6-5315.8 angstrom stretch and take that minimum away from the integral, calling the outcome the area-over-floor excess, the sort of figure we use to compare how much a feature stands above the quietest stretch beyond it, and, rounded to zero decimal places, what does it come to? 94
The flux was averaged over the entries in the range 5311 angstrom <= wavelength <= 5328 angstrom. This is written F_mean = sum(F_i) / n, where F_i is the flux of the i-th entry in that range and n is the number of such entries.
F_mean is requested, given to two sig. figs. 9.2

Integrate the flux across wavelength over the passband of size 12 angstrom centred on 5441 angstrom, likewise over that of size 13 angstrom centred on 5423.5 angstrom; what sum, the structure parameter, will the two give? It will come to 237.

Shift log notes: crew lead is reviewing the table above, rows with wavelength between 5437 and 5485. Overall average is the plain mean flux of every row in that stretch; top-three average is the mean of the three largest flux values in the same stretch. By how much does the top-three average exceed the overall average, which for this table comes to 1.67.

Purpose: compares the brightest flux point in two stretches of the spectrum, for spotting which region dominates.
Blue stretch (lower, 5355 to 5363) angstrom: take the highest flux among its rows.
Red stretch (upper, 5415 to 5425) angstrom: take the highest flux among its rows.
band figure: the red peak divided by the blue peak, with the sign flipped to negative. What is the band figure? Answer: -1.03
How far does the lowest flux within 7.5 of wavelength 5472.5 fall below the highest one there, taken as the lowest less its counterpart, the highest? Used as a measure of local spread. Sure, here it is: -3.0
